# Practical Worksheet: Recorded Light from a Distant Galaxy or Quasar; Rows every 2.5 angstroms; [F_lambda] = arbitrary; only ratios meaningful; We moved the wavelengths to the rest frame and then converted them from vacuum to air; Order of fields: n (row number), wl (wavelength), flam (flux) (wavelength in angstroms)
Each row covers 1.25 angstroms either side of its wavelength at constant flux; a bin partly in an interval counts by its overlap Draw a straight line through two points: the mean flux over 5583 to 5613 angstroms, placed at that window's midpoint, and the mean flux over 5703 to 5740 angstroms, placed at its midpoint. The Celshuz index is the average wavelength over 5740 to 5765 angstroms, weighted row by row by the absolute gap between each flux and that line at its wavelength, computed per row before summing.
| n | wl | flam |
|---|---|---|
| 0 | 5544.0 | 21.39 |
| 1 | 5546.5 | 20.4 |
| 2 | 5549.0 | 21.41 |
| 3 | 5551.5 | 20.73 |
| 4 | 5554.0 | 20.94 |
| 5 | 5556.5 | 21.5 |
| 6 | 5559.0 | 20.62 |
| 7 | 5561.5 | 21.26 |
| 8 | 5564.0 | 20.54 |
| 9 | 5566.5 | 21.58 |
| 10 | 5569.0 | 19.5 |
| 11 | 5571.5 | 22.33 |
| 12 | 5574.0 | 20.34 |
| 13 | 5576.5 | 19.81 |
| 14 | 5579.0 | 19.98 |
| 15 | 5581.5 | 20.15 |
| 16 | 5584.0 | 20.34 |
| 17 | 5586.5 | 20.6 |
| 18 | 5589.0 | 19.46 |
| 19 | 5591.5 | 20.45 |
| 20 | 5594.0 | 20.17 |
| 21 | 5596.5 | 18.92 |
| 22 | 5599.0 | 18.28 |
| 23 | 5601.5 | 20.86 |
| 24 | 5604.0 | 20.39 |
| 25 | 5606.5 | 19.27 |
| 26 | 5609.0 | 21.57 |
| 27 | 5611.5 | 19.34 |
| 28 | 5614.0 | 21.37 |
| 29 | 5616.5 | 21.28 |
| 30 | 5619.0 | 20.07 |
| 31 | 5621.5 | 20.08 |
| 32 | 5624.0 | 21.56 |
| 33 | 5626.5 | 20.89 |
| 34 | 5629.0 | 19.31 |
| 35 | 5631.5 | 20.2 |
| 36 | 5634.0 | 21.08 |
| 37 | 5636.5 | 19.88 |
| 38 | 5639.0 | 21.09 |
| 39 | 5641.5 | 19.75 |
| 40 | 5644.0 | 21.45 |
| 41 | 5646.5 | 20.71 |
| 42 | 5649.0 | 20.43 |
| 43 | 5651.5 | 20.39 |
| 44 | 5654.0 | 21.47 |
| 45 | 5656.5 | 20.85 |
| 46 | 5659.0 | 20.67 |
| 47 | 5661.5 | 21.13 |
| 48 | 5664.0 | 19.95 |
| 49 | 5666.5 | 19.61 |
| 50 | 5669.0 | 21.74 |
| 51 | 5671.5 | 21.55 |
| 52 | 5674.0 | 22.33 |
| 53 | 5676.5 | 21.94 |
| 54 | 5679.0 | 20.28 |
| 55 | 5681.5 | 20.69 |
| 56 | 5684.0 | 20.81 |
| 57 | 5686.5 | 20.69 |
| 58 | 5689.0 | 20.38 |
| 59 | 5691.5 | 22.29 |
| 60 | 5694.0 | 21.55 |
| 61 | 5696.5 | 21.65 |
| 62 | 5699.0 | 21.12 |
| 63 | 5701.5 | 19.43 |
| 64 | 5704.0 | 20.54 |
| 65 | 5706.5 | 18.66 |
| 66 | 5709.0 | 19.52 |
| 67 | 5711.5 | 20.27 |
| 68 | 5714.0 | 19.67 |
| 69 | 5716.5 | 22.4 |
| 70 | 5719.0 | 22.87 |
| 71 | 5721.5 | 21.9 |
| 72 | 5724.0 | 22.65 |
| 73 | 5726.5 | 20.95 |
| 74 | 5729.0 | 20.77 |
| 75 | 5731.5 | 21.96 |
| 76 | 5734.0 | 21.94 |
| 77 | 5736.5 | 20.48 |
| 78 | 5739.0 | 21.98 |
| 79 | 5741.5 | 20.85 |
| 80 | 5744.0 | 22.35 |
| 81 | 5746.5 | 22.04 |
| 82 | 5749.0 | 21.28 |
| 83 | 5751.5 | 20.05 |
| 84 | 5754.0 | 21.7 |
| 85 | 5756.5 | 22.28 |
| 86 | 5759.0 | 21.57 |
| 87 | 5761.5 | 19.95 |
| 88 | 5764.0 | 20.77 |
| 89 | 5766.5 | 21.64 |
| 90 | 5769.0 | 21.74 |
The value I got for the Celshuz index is 5753.5 angstroms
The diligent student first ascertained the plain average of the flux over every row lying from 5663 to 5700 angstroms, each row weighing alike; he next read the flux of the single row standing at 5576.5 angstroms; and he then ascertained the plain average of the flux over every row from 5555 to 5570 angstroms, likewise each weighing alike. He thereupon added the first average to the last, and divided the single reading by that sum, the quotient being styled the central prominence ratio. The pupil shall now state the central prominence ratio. 0.47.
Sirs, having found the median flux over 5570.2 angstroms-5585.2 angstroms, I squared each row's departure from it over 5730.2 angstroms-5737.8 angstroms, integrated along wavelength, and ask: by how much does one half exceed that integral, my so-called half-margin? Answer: -14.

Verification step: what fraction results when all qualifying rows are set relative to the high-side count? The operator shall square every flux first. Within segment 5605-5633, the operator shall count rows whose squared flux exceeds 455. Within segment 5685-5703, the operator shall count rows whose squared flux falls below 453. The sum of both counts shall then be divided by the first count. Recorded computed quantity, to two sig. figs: 2.3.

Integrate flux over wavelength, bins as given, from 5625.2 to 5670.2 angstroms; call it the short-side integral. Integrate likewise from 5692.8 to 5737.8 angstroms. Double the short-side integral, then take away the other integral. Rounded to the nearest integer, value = 907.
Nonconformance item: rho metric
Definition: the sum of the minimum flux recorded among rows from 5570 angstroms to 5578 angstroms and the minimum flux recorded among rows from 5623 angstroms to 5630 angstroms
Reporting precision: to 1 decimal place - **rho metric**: 39.1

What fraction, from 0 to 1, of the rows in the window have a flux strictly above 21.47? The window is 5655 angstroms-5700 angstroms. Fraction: 0.39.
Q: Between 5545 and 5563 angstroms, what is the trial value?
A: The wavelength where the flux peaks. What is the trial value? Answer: 5556.5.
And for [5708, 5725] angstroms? 5719.0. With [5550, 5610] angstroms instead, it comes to 5571.5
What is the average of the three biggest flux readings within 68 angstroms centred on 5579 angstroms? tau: 21.8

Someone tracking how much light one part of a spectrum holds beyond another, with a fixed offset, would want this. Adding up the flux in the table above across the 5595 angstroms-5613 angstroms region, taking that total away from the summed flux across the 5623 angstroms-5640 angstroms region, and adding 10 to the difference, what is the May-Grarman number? 15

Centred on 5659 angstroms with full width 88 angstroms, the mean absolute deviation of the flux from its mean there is 0.64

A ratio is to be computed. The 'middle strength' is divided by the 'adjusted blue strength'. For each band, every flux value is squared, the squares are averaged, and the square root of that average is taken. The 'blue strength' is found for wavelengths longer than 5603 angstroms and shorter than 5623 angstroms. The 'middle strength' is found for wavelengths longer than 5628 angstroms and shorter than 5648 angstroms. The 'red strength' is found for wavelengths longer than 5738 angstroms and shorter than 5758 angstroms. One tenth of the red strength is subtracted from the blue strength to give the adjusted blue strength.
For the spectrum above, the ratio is 1.12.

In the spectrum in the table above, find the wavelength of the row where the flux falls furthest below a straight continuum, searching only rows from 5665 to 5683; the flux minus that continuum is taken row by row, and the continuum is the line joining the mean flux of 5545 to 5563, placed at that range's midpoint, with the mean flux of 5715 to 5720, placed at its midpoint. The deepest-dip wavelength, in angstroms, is 5666.5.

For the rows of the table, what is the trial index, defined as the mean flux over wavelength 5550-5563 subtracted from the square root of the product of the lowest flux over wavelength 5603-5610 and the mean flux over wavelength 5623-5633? -1.14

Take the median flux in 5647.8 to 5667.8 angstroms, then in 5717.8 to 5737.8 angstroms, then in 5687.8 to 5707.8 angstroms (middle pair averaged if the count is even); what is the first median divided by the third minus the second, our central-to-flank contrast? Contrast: -19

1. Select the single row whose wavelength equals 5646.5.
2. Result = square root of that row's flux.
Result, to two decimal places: 4.55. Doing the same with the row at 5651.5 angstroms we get 4.52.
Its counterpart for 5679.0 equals 4.50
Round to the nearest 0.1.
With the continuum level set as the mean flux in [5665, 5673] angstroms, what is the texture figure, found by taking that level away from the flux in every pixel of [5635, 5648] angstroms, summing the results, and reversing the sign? 2.0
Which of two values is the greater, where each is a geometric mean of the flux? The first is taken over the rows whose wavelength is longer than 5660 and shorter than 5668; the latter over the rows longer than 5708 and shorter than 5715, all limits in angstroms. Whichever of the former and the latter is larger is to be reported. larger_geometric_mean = 20.2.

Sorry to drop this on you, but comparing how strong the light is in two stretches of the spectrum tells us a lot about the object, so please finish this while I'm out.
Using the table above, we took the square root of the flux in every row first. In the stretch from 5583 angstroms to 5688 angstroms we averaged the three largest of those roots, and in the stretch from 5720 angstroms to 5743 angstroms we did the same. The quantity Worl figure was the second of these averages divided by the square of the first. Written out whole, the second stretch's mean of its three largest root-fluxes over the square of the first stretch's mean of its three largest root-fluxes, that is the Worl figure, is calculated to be 0.214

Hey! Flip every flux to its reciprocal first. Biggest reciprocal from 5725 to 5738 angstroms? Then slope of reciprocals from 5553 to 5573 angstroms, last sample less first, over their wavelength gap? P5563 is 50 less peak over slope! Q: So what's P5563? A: 337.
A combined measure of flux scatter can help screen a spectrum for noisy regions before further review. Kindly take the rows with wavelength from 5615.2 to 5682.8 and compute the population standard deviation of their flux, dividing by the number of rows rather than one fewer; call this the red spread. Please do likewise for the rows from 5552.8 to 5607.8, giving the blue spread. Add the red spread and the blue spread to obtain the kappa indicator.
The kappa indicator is 1.65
